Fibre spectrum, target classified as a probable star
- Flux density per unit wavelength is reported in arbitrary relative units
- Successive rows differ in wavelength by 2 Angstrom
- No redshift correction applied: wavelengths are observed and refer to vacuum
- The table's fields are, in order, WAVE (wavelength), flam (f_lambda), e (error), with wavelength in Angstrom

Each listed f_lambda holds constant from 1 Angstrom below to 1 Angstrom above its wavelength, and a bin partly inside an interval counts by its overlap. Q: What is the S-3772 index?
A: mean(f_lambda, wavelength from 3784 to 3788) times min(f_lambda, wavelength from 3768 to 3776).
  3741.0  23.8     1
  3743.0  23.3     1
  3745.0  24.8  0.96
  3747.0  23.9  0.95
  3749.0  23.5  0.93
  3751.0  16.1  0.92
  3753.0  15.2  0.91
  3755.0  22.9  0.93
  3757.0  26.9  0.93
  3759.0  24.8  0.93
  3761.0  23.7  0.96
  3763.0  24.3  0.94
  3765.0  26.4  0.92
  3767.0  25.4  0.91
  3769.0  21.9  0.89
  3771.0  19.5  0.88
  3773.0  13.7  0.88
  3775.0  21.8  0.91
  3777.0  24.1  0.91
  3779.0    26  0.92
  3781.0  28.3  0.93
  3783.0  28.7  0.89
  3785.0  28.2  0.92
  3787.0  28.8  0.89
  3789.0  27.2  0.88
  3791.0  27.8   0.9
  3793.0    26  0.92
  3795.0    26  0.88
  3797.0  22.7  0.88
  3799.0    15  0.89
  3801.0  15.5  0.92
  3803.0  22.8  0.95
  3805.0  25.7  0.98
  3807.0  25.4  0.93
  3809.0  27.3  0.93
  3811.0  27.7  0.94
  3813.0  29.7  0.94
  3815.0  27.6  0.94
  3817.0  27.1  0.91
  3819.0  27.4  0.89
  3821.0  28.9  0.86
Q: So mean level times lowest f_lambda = 390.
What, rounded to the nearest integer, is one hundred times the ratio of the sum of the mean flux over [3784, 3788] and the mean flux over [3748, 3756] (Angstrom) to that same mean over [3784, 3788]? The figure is 168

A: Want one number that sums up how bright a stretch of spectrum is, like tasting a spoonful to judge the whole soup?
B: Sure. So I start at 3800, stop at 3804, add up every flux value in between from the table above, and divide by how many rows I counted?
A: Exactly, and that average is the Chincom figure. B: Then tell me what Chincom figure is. 19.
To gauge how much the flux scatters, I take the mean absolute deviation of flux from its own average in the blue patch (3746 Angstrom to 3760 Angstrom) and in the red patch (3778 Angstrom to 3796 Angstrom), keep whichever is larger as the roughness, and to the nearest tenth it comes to 3.6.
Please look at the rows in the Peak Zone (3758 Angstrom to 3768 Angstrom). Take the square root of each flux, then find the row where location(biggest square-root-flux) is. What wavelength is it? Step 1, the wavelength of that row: 3765.0 Angstrom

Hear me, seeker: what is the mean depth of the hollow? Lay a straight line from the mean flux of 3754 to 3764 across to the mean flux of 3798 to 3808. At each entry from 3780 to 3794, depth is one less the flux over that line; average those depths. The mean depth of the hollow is -0.25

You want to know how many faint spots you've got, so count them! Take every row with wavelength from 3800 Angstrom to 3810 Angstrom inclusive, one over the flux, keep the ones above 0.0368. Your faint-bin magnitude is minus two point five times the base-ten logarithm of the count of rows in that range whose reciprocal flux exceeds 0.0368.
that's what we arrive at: -1.5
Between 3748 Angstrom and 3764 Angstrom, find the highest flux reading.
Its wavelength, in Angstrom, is 3757.0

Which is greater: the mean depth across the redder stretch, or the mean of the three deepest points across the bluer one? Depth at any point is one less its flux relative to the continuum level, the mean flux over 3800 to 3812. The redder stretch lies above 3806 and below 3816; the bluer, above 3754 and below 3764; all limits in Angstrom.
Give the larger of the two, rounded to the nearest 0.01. 0.02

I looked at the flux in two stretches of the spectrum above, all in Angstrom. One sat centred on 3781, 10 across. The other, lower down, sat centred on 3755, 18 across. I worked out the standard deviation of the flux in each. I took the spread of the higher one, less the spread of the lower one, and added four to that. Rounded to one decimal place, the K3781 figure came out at 2.0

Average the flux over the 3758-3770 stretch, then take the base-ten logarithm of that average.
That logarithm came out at 1.39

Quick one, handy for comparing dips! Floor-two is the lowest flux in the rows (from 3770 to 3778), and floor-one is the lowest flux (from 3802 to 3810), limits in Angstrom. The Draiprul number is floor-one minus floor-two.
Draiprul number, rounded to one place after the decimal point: 9.1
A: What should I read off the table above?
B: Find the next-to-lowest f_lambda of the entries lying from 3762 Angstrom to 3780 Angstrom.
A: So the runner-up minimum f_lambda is 19.5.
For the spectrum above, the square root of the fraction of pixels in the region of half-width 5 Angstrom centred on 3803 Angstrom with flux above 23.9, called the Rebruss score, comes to 0.63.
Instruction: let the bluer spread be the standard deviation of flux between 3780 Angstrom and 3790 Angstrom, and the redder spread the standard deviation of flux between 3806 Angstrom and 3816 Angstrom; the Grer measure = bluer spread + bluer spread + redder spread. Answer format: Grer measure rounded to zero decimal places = 3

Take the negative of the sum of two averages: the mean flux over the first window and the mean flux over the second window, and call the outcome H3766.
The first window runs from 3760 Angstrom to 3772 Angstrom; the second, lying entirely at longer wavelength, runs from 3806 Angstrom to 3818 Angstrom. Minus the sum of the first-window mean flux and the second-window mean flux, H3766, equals -51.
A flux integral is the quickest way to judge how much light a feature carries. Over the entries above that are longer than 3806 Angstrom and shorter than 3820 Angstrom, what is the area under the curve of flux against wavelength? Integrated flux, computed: 384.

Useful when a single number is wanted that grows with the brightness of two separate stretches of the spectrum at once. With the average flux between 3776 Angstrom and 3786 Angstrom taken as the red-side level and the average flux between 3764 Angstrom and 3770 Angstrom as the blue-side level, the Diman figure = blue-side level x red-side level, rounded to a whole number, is 665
